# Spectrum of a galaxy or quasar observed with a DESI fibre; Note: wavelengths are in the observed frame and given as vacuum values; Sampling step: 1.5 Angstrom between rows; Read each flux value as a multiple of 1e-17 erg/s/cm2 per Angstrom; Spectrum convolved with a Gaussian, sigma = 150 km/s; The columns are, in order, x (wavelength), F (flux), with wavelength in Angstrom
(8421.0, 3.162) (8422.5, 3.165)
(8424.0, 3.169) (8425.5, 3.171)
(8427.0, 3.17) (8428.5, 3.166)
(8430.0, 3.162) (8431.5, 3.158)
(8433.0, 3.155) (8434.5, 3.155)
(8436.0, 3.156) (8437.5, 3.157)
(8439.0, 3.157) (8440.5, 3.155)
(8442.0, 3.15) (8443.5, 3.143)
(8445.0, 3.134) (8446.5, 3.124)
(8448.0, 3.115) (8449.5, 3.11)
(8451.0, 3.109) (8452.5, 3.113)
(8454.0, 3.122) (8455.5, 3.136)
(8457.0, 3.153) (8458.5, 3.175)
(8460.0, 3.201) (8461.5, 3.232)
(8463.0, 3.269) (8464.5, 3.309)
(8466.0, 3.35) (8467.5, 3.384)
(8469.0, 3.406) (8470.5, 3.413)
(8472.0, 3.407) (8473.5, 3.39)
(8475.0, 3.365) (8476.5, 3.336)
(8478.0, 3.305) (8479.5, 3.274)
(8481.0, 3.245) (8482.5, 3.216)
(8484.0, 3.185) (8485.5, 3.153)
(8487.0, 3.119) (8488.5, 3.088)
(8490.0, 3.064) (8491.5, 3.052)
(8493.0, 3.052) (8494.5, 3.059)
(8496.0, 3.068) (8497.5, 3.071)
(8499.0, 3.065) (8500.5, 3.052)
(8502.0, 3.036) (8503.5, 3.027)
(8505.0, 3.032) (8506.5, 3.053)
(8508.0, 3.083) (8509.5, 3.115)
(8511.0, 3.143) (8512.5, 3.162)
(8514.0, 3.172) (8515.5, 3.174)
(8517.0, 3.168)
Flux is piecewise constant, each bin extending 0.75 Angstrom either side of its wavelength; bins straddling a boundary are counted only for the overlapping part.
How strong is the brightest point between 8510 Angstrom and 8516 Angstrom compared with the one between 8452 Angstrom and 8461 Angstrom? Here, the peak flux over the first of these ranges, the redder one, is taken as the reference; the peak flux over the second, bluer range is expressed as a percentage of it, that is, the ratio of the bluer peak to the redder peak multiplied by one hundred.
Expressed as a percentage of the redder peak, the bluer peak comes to 101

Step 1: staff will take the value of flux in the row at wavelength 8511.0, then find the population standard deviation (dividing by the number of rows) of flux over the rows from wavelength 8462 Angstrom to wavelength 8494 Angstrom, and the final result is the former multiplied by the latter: 0.39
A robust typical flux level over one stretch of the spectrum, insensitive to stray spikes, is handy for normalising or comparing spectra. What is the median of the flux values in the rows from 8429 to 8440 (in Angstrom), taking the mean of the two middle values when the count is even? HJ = 3.16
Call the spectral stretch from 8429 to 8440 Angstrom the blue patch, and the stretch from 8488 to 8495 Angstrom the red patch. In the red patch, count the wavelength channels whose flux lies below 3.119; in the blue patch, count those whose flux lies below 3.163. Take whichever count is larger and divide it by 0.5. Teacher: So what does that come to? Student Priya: 14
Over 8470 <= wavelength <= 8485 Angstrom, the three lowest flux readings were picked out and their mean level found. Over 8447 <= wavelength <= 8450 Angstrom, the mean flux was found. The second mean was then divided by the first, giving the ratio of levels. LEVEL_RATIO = 0.968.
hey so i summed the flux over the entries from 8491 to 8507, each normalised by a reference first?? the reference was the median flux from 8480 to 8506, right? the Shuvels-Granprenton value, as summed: 11.0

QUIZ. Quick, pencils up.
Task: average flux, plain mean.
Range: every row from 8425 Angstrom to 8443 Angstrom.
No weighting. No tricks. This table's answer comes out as 3.159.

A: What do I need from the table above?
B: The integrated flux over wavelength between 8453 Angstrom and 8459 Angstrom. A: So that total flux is 19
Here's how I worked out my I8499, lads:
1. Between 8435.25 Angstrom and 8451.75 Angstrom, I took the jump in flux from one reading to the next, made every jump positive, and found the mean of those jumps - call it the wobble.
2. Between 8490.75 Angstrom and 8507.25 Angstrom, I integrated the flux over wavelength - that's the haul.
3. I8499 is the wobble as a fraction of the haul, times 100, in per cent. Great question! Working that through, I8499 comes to 0.010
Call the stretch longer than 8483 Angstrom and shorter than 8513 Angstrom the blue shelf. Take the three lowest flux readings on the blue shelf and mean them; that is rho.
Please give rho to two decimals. 3.03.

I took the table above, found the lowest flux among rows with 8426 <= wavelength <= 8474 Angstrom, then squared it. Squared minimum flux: 9.7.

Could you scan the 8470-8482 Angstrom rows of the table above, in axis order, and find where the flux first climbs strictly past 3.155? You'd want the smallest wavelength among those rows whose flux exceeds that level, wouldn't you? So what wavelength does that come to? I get 8470.5 Angstrom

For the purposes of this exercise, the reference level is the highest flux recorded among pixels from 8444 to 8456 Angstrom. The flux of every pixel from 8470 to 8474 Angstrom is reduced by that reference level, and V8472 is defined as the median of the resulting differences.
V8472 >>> 0.27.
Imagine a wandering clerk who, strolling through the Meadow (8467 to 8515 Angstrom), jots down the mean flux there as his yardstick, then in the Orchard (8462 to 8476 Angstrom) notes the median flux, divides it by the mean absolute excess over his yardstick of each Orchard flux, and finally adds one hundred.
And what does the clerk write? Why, 118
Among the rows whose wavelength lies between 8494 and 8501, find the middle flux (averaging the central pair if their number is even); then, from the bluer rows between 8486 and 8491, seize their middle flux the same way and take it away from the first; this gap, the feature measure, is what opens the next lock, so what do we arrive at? -0.023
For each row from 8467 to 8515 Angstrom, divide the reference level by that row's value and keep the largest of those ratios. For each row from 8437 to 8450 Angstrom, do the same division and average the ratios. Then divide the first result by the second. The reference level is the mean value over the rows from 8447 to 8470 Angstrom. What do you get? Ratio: 1.037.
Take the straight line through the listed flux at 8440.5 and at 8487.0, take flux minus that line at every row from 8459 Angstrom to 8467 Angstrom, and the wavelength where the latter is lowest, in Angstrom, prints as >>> 8460.0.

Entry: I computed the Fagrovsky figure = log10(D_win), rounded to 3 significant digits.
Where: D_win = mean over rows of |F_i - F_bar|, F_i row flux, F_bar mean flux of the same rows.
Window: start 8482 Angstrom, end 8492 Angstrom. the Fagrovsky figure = -1.29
